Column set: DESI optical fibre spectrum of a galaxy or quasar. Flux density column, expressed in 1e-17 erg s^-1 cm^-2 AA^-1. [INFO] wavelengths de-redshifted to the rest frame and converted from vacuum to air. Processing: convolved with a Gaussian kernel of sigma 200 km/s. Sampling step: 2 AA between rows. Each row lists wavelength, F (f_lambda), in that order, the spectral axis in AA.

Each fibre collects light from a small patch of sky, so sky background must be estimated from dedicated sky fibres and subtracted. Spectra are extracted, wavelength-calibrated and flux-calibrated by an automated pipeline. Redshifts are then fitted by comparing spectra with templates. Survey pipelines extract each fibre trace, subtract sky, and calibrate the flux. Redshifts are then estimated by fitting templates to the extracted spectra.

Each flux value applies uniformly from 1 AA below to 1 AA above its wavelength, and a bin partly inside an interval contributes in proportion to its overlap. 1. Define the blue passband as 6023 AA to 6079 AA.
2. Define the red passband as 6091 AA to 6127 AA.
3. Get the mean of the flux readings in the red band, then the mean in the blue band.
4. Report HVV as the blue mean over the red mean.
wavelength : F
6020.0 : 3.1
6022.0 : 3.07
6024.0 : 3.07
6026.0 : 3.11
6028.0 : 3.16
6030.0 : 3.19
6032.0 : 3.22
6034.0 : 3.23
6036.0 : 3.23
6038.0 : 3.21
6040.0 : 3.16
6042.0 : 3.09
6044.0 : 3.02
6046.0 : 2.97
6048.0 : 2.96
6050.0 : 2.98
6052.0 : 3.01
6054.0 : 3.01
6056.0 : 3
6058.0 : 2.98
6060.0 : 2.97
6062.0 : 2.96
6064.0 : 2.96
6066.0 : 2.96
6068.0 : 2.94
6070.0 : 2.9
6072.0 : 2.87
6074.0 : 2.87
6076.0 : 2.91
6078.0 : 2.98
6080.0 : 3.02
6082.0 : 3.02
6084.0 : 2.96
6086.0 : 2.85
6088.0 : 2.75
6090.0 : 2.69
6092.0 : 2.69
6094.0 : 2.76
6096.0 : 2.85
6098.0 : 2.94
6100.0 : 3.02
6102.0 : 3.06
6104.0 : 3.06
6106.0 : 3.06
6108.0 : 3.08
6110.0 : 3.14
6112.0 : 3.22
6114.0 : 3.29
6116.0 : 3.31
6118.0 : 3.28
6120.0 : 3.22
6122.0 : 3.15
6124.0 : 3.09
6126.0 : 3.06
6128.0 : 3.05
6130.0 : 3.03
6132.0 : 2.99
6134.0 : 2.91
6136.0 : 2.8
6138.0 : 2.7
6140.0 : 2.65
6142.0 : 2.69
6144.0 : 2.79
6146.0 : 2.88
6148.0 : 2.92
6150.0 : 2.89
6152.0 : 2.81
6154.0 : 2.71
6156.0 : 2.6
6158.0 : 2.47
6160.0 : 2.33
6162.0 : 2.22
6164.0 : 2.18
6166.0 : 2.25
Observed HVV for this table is 0.988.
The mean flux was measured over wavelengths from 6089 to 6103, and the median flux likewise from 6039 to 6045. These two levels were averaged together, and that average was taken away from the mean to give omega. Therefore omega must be -0.12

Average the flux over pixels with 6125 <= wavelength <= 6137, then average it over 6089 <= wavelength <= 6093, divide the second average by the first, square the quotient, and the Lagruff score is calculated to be 0.82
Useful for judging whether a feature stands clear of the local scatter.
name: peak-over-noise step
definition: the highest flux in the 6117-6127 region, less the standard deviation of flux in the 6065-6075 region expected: 3.2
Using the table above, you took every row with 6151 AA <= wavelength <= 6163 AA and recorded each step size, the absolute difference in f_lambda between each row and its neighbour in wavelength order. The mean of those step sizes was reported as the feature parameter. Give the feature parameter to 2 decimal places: 0.12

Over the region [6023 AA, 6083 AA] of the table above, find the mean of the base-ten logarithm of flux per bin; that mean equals 0.48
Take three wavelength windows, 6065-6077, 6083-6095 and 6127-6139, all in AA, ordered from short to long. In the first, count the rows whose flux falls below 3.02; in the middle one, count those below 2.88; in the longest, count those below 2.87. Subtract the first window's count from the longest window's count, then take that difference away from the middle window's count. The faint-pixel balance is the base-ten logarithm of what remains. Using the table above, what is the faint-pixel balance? 0.95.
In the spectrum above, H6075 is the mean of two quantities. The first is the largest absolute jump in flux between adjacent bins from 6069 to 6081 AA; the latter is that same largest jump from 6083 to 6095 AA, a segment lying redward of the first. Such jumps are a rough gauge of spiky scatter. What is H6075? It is 0.09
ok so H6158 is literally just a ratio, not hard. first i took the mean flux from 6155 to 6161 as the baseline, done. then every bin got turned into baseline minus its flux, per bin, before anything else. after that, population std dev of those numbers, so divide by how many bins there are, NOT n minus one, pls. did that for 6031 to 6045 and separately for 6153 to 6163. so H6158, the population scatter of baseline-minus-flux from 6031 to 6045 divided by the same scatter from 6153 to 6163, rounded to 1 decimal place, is 0.4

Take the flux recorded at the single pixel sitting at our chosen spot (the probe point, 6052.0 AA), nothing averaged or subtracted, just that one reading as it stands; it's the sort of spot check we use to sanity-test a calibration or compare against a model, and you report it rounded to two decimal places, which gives 3.01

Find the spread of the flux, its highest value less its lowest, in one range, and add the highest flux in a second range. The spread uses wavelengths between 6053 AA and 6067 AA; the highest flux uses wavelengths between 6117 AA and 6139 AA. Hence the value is 3.33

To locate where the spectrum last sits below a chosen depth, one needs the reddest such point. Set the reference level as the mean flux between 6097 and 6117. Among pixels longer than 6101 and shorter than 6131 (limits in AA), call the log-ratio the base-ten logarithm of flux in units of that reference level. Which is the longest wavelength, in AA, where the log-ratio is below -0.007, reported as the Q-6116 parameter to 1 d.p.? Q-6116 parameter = 6130.0 AA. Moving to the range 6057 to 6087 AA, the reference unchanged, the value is 6086.0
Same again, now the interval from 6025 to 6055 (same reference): 6054.0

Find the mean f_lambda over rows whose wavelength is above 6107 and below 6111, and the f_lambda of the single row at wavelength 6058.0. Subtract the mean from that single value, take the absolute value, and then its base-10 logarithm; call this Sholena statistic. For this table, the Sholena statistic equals -0.9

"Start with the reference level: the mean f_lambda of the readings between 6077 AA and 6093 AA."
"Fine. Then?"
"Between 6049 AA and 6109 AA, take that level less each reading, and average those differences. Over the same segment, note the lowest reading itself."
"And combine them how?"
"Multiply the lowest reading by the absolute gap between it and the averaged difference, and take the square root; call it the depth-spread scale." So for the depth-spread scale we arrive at 2.72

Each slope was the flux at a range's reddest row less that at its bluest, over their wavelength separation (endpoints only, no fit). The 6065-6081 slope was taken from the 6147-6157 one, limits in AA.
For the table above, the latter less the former -0.044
